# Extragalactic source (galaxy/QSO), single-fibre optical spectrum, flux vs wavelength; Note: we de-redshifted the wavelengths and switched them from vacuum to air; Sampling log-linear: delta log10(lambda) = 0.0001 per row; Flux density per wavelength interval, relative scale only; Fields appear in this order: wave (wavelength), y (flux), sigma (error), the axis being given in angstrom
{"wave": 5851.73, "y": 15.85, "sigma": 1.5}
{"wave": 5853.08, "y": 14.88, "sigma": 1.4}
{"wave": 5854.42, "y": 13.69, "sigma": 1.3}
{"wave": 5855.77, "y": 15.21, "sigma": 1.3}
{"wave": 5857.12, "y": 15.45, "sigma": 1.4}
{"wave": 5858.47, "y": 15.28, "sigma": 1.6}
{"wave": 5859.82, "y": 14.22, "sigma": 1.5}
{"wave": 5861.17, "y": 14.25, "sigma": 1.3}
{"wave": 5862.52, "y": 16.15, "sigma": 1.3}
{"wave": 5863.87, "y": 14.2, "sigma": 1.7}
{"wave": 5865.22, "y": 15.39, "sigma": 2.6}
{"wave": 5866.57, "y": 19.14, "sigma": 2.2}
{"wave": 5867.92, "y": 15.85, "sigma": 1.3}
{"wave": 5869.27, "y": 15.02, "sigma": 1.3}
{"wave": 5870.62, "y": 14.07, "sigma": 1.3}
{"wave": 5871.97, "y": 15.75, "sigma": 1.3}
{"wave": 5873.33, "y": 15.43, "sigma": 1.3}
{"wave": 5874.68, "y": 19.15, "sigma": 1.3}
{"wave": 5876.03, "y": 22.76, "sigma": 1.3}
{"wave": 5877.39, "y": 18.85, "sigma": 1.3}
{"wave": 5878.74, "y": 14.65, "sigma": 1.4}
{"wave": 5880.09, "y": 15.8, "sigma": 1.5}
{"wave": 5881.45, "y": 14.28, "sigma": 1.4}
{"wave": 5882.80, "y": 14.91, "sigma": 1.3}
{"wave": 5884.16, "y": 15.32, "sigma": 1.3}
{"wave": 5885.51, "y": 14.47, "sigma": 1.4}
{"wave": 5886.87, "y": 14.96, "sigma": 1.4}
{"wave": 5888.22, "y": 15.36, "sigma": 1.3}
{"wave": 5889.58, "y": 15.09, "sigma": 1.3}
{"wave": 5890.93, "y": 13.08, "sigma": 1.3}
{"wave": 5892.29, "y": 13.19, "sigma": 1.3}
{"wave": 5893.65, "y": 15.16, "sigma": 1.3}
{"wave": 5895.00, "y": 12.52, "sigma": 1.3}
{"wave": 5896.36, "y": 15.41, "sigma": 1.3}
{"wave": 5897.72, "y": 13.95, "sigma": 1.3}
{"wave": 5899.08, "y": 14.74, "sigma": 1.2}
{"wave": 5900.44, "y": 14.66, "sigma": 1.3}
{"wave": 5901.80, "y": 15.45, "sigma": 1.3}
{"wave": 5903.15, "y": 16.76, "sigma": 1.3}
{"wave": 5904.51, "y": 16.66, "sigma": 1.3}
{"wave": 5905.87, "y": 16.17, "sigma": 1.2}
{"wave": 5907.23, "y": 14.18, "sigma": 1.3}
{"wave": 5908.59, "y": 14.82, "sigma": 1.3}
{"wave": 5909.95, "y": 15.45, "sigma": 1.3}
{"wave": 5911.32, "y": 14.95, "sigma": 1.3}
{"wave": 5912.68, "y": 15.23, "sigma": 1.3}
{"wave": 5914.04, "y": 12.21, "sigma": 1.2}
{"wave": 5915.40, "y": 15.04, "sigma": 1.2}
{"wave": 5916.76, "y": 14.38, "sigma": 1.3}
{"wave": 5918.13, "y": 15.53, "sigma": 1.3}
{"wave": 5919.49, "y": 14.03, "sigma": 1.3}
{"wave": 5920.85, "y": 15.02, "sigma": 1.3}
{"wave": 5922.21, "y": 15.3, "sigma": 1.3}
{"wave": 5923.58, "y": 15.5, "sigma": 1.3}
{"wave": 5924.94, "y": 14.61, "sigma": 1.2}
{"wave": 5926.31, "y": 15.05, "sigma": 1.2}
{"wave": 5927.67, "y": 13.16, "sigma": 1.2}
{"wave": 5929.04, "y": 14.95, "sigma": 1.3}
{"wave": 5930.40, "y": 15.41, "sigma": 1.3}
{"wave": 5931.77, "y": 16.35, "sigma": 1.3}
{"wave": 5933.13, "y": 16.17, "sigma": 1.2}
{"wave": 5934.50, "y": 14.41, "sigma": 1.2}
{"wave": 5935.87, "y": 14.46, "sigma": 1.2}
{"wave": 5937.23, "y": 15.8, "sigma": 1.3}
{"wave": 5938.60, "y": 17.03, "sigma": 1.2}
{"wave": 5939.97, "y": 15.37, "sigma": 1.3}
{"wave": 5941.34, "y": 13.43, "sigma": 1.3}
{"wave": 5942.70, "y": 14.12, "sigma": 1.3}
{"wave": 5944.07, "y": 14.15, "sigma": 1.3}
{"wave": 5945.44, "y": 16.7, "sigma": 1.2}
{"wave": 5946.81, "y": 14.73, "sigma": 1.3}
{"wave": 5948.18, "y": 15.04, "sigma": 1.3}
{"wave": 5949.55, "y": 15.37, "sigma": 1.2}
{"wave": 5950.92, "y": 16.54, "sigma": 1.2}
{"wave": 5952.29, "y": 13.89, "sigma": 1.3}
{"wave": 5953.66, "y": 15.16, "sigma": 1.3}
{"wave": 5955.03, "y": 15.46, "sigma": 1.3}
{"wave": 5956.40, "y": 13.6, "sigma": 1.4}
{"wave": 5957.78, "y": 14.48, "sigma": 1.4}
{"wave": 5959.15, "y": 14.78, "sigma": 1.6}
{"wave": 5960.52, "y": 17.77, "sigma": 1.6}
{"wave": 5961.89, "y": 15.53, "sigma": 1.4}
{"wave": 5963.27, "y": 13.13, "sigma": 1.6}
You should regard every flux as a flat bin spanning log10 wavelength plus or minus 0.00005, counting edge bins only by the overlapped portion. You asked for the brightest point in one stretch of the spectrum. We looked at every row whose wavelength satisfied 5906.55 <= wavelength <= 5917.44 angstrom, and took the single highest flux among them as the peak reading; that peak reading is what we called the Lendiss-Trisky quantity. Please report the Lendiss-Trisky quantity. 15.45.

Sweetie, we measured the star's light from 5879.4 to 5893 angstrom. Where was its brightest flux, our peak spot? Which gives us 5880.09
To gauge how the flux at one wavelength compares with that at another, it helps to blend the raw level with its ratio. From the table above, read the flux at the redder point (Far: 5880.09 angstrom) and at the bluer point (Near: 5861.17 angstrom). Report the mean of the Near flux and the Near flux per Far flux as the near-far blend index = 7.58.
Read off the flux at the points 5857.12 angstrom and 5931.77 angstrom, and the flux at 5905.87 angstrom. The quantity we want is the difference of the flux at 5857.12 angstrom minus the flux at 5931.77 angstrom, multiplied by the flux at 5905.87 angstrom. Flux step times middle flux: -15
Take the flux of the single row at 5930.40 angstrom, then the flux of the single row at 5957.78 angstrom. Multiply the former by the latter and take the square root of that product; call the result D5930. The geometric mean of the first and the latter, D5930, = 14.9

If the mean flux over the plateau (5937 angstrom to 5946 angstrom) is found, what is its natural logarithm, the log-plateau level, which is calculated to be 2.72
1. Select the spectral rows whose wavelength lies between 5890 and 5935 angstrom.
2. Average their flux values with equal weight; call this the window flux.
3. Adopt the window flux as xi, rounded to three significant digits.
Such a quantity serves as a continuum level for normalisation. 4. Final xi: 14.8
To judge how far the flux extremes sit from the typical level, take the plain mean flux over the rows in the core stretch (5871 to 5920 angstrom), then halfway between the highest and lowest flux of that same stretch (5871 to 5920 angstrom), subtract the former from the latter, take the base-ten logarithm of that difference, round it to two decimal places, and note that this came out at 0.34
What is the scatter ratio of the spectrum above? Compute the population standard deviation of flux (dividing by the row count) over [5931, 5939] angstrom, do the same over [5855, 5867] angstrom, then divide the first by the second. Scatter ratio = 0.7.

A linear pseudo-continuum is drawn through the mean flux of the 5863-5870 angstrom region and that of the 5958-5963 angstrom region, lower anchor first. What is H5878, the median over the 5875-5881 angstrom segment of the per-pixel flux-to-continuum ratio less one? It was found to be 0.09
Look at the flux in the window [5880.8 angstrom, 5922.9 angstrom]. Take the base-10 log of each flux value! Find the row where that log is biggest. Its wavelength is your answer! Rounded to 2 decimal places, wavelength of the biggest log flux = 5903.15 angstrom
